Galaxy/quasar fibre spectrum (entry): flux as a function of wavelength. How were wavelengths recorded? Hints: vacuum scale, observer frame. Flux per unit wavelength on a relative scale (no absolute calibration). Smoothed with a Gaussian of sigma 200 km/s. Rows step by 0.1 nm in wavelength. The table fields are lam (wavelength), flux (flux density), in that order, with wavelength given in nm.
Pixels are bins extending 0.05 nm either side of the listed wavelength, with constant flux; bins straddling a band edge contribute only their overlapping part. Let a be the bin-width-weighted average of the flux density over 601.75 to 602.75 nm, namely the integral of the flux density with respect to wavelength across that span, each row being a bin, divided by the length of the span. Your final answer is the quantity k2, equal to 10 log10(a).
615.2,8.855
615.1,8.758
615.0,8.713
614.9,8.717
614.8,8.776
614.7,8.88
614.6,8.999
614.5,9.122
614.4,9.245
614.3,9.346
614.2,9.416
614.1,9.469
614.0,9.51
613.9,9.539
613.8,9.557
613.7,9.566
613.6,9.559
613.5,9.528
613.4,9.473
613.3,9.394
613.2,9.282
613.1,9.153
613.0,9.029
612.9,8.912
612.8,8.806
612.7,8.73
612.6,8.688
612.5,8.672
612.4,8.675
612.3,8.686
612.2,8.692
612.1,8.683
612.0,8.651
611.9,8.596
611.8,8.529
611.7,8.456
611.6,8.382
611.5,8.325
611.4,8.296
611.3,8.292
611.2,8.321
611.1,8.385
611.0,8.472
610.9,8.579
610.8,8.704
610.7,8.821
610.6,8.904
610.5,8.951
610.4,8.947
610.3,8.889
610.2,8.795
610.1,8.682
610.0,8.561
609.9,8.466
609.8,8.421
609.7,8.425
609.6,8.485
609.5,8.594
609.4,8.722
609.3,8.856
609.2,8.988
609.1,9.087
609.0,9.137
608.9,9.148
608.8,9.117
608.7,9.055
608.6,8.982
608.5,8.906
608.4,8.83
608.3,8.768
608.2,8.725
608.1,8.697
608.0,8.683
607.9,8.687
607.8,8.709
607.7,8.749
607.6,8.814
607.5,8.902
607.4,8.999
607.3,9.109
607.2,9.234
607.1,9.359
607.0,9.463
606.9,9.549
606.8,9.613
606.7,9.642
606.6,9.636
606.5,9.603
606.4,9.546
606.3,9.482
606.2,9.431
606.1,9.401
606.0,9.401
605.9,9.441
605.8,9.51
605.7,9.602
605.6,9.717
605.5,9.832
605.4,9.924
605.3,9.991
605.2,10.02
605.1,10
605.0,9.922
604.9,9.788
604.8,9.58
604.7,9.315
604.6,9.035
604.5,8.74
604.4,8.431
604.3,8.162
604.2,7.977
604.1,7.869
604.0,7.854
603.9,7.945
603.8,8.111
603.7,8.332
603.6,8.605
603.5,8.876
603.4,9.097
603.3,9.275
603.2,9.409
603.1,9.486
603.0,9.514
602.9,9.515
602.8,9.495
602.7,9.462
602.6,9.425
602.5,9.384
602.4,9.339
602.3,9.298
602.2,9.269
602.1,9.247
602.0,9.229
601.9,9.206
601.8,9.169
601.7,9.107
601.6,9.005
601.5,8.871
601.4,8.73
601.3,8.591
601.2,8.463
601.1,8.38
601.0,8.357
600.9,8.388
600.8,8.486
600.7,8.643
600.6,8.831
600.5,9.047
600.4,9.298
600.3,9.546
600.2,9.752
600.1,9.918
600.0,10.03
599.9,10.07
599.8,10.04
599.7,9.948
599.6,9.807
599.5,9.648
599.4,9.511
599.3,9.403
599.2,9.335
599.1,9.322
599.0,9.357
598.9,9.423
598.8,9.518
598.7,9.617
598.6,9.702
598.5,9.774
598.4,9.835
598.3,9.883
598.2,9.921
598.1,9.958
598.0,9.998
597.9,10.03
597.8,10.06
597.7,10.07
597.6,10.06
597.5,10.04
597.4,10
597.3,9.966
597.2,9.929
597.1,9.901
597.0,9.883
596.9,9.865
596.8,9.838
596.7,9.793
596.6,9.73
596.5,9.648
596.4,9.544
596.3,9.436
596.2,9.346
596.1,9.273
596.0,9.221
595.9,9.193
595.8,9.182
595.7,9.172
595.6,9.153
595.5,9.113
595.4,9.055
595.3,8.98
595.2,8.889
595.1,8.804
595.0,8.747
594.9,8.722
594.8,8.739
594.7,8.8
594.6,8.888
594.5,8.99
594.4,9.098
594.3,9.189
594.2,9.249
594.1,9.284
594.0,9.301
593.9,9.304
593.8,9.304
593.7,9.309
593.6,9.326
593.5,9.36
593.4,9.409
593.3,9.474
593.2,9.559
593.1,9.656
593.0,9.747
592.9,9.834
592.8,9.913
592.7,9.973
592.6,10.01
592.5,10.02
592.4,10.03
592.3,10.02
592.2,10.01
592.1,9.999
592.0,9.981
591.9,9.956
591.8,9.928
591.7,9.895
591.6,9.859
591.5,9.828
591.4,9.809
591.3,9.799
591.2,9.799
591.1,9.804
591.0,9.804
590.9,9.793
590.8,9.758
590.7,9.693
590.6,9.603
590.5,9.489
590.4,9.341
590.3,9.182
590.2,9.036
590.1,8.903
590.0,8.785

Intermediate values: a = 9.3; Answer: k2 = 9.7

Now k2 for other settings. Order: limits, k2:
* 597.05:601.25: 9.8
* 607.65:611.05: 9.4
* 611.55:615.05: 9.5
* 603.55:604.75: 9.2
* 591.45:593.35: 9.9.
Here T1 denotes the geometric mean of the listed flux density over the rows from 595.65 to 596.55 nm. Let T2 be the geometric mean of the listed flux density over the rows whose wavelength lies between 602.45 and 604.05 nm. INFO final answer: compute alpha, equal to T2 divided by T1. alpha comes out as 0.96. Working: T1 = 9.33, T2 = 9.0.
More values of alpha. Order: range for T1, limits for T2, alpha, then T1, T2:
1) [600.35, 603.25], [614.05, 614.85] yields 1.01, 9.05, 9.2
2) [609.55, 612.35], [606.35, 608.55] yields 1.06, 8.58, 9.1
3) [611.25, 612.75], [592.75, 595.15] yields 1.08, 8.56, 9.2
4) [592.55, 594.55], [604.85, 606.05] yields 1.03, 9.46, 9.8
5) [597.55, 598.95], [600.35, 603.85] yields 0.91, 9.84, 9.0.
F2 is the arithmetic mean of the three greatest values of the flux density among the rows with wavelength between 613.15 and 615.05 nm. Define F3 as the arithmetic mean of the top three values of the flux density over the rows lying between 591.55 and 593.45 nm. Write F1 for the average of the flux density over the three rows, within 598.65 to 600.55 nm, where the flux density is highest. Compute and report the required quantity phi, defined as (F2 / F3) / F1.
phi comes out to 0.095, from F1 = 10.0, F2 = 9.56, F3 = 10.0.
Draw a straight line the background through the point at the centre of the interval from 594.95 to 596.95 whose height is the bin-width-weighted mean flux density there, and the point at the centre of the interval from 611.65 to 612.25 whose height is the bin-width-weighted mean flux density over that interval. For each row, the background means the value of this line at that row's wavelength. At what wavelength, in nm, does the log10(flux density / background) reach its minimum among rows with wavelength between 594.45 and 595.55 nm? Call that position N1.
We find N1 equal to 594.9 nm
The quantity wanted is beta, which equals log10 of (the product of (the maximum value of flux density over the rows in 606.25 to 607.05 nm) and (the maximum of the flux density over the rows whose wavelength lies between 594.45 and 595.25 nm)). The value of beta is 1.94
